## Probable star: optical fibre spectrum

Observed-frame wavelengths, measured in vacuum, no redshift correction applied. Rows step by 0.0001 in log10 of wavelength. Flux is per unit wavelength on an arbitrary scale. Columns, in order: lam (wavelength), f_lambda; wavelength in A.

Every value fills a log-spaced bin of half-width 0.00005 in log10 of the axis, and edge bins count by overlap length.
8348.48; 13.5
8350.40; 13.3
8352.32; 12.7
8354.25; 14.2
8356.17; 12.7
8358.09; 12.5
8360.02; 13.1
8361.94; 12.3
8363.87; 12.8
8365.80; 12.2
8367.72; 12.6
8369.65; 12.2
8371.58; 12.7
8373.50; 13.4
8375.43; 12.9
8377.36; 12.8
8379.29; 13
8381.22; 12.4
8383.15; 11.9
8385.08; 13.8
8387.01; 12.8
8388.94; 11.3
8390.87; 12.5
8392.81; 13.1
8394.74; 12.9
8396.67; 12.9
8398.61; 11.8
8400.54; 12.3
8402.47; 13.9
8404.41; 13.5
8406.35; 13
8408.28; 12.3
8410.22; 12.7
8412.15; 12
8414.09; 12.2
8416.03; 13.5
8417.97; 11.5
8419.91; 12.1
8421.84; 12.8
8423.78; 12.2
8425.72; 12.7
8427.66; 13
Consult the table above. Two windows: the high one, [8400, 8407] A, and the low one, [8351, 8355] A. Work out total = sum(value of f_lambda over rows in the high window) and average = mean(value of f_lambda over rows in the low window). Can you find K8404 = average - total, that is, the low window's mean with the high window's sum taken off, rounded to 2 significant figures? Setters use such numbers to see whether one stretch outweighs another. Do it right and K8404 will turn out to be -39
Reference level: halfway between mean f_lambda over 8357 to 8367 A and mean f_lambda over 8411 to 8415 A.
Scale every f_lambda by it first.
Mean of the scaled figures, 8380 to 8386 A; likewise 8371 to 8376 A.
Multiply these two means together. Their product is 1.08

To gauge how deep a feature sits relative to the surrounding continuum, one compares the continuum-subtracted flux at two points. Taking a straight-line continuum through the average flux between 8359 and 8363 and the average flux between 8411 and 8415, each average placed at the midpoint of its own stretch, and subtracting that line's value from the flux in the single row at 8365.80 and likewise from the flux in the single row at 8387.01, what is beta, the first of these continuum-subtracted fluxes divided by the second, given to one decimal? -1.1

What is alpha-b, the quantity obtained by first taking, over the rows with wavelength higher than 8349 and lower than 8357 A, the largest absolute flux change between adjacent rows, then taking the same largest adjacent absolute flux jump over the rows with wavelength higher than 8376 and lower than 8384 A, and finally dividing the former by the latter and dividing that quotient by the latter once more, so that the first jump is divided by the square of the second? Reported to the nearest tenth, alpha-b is 4.2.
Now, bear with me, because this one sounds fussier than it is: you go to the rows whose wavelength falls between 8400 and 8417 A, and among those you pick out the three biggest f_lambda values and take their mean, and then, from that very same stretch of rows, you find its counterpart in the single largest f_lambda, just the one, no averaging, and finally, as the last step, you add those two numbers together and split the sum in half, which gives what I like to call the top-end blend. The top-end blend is 13.8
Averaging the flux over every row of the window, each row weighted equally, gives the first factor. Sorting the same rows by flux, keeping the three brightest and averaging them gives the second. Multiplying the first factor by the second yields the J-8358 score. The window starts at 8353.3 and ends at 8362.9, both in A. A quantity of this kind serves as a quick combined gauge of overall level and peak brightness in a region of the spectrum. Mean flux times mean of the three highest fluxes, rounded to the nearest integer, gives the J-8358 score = 173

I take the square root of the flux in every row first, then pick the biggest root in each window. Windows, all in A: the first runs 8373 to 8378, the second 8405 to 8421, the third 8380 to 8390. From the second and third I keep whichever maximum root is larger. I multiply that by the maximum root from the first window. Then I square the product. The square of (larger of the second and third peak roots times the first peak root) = 185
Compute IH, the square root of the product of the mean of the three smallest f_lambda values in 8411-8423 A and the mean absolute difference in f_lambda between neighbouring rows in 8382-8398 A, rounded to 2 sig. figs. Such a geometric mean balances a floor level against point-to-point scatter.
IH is 3.3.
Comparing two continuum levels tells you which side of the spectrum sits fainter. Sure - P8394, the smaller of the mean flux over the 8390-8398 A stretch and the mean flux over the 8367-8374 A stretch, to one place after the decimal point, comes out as 12.7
